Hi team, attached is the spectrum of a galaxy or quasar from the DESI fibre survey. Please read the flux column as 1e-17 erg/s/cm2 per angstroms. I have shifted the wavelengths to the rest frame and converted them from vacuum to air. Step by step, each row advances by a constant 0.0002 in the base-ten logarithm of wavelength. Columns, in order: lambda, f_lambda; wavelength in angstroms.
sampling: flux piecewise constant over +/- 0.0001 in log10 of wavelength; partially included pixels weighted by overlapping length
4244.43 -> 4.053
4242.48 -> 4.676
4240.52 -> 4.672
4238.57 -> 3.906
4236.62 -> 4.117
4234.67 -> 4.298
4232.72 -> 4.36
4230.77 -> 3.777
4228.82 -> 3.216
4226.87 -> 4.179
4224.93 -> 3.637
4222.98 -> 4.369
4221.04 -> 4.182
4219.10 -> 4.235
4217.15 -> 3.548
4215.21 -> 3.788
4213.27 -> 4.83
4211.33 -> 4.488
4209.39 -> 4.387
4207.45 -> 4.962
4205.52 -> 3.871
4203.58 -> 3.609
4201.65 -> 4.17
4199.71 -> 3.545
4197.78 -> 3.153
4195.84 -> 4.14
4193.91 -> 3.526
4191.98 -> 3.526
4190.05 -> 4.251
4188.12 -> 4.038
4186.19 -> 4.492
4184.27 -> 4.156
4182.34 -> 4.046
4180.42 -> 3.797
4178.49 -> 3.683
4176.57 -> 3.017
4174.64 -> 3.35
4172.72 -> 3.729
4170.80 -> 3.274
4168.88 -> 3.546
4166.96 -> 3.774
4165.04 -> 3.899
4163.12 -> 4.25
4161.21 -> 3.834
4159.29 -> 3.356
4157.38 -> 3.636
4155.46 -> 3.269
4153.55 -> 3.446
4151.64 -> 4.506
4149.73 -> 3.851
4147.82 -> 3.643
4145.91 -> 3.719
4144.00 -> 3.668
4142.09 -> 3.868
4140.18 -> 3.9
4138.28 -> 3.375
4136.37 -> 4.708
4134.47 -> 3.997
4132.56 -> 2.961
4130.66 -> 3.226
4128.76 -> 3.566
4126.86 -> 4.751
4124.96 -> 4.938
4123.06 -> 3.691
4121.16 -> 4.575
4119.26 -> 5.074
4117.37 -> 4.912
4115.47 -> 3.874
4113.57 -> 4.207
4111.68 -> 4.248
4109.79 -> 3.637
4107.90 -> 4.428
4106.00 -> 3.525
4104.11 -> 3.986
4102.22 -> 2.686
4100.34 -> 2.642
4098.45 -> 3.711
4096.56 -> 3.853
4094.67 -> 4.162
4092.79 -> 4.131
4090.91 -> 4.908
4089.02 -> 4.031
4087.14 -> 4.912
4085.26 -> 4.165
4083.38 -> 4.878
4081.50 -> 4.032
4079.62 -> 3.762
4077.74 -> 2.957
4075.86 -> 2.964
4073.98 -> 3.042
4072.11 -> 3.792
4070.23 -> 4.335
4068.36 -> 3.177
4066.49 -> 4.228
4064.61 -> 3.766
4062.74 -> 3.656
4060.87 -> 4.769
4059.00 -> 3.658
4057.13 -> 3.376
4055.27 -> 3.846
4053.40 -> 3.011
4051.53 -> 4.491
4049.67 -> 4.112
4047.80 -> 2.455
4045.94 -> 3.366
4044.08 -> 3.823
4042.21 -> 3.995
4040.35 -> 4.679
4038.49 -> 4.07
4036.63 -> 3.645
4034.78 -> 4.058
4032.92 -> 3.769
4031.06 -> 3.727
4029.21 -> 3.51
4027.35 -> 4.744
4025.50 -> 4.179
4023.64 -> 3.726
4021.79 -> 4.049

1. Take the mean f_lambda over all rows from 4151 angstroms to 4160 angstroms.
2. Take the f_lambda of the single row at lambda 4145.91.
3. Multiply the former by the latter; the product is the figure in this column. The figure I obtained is 13.5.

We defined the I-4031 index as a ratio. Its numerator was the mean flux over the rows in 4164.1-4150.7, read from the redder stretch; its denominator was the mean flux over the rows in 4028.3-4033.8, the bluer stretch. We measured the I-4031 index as 1.02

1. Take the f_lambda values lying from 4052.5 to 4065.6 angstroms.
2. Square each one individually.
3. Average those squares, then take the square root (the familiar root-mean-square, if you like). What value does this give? 3.76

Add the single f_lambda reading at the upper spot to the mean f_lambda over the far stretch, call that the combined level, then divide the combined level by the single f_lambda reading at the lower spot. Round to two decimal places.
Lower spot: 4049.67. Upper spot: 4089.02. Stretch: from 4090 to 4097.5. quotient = 2.02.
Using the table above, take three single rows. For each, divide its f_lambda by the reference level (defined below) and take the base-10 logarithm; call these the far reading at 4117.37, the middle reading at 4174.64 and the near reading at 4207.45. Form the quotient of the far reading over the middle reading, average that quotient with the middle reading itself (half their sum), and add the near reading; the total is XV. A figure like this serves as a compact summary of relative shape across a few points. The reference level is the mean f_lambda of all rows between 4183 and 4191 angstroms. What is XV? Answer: -0.3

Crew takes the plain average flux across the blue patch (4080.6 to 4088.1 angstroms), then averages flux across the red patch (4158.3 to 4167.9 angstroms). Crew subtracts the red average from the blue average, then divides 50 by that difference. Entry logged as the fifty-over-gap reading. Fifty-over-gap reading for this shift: 74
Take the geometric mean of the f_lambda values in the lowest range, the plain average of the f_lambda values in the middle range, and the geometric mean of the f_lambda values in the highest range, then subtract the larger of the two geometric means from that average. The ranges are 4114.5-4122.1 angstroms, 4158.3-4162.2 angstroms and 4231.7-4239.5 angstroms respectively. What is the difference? -1.0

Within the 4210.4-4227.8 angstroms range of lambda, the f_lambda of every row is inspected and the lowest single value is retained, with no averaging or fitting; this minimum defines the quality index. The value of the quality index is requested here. 3.548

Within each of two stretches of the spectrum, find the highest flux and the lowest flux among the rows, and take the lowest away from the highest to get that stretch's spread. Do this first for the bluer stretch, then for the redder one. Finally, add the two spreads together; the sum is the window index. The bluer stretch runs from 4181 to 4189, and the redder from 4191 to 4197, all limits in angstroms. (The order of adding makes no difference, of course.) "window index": 1.1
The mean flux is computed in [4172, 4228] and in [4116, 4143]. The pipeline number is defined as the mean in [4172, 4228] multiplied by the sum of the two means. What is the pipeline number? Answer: 31.9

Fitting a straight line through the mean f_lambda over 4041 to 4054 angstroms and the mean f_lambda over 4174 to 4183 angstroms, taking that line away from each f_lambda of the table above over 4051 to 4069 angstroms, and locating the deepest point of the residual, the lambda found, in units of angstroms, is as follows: 4053.40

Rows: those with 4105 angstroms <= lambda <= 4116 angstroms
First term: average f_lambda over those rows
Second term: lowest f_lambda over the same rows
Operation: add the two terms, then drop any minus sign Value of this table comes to 7.51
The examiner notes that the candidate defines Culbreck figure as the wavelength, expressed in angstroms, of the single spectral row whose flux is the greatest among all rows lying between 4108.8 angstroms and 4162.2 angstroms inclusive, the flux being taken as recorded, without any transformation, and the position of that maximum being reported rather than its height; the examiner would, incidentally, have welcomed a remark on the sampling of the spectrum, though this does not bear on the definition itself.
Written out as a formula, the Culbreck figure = 4119.26 angstroms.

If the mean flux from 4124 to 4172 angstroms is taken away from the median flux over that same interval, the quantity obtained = -0.079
